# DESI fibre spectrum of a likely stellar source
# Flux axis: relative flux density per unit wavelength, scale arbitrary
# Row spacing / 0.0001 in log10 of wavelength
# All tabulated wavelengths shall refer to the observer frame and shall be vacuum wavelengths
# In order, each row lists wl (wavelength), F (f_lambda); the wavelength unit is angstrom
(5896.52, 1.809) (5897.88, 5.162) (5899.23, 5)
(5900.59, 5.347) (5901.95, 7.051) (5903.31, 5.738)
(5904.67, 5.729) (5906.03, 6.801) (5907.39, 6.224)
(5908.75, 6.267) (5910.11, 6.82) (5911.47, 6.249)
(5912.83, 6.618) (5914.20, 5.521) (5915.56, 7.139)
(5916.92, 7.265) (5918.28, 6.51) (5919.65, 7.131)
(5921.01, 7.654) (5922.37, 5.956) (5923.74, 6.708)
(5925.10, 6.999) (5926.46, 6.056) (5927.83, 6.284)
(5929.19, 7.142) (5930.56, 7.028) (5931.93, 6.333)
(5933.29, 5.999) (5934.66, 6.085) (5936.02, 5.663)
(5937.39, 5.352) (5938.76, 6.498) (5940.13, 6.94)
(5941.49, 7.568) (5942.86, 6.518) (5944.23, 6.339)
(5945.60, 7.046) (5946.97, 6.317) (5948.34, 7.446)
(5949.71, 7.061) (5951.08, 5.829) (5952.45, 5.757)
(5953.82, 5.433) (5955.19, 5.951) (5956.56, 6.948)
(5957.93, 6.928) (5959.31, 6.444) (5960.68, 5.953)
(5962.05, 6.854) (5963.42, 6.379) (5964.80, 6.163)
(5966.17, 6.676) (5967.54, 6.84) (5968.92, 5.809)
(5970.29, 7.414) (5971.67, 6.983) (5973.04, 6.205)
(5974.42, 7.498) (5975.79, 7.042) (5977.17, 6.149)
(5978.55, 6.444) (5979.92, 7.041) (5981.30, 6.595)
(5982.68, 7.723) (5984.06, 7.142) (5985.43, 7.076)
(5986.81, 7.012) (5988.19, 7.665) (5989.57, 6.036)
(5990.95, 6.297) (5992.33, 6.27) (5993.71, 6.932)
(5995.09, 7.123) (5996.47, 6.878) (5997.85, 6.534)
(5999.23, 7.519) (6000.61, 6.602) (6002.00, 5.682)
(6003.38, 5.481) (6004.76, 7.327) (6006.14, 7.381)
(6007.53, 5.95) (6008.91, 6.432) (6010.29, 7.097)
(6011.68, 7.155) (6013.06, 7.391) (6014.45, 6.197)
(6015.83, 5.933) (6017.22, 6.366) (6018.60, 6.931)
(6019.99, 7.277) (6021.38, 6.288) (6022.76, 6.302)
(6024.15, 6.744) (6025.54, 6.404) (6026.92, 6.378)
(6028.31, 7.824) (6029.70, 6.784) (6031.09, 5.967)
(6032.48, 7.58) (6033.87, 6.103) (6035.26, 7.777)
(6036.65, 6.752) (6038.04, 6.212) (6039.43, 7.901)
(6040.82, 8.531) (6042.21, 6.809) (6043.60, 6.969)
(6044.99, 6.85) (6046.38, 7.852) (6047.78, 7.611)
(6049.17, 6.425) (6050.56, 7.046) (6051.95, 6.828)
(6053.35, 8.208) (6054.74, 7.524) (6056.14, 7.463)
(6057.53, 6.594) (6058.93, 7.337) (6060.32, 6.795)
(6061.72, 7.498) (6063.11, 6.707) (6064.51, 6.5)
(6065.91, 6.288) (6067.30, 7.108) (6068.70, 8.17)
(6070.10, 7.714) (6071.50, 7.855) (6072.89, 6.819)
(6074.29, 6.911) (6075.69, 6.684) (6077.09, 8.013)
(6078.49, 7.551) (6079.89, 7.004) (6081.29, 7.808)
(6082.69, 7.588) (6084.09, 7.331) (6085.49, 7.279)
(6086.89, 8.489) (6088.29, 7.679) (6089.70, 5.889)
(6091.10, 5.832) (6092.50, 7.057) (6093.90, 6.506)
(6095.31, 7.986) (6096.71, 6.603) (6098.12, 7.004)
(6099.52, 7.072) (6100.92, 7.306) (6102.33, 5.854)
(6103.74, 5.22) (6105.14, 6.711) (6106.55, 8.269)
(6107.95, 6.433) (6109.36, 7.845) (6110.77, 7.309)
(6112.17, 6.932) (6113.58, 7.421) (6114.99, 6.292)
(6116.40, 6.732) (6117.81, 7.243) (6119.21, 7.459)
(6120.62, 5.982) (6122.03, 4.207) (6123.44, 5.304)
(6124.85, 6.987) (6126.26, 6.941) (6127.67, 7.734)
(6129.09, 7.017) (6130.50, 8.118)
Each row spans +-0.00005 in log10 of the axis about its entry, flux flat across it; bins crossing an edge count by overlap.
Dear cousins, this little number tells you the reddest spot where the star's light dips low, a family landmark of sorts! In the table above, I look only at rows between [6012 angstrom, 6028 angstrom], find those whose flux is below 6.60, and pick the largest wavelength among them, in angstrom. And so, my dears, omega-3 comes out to 6026.92 angstrom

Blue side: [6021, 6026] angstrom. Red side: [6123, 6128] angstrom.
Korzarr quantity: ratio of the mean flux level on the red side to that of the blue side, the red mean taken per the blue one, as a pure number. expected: 1.05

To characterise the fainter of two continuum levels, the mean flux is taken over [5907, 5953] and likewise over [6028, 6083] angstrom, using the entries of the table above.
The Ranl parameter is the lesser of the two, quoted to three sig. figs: 6.54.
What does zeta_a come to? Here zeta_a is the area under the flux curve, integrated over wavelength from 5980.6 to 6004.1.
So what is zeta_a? 158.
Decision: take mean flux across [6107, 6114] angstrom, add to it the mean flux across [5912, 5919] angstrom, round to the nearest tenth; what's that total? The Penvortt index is 13.8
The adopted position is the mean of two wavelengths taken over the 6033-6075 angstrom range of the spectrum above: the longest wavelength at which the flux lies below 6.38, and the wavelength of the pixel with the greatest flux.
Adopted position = 6053.4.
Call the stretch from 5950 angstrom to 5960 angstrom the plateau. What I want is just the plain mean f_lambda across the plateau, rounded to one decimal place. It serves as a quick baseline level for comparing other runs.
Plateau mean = 6.2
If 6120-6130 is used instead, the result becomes 6.3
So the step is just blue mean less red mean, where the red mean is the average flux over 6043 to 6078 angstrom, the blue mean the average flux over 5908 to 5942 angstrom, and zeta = -0.6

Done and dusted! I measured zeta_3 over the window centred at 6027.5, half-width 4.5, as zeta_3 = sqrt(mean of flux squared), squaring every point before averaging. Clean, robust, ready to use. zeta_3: 6.71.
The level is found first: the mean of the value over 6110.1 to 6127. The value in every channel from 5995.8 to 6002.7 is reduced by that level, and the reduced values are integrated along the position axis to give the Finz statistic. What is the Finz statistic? 0.5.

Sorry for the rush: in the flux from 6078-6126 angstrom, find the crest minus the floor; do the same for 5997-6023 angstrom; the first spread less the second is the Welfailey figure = 2.2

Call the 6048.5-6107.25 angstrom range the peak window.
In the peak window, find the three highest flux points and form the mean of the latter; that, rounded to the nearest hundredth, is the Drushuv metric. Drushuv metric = 8.32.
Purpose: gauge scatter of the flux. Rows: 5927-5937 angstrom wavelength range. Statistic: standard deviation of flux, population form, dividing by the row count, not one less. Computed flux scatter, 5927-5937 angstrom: 0.50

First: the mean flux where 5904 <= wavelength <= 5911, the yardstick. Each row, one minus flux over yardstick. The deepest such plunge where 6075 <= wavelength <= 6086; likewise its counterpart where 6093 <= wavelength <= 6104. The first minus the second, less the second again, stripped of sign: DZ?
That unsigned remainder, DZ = 0.41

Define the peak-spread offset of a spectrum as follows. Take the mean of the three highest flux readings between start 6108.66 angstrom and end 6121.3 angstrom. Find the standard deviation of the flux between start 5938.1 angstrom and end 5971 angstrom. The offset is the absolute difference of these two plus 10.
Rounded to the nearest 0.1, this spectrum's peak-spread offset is 17.0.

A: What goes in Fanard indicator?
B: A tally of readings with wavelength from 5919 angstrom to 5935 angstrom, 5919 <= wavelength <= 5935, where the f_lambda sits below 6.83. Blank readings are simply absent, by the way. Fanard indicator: 7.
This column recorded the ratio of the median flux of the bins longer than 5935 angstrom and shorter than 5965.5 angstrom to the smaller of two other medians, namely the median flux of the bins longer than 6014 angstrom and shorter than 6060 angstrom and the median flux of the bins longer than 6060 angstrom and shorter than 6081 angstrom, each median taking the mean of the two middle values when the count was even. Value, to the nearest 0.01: 0.94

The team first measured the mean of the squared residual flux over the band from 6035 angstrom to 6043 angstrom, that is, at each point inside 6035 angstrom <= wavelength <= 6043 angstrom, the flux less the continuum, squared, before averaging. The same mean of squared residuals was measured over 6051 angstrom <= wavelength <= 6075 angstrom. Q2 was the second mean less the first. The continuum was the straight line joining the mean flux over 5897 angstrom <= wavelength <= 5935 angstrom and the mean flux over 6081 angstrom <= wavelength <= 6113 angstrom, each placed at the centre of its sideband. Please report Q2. -0.49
